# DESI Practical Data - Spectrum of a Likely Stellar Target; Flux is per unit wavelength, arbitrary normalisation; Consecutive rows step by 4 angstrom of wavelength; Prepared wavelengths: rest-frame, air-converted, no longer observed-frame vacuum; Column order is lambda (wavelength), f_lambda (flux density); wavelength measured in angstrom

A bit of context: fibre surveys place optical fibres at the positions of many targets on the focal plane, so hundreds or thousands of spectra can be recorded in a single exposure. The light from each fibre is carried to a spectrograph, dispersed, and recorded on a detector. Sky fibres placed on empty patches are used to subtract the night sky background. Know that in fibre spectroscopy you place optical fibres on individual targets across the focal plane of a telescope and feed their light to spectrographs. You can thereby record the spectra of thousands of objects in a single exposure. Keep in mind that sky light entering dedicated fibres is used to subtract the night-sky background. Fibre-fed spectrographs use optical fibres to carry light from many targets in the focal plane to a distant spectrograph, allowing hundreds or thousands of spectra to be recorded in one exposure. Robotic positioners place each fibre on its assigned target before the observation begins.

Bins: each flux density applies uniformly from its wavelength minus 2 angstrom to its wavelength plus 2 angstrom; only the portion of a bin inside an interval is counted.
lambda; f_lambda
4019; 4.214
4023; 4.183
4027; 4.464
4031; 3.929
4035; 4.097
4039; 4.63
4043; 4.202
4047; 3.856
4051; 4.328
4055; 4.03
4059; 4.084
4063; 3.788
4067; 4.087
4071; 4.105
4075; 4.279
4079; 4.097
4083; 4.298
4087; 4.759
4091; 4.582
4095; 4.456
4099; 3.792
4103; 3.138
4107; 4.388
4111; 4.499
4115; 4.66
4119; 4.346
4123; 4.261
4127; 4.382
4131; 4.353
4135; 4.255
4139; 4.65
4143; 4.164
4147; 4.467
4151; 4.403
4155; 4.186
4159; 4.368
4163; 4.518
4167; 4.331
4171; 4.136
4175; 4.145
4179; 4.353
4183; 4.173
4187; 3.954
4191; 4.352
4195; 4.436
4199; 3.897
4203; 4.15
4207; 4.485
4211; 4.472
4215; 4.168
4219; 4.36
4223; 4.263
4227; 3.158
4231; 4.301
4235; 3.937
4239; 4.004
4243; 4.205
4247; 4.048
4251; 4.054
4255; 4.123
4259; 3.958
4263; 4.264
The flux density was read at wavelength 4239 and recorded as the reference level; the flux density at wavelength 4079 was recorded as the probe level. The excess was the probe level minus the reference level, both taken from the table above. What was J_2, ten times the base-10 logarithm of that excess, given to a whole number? -10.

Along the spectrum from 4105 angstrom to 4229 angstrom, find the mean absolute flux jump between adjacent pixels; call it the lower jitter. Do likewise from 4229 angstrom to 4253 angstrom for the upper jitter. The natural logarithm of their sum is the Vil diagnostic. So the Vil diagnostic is -0.93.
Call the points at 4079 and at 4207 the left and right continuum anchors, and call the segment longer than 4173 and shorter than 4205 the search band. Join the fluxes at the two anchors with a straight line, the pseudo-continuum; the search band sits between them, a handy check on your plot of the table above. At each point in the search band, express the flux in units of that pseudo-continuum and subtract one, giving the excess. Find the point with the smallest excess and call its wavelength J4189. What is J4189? 4199 angstrom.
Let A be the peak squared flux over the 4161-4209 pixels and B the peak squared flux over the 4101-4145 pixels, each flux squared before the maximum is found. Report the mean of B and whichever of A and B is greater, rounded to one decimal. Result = 21.7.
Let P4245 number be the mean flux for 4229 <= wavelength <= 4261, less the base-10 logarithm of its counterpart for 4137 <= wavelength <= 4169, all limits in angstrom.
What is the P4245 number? 3.44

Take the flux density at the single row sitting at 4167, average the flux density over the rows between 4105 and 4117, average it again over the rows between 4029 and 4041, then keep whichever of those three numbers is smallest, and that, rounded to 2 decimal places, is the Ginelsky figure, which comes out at 4.22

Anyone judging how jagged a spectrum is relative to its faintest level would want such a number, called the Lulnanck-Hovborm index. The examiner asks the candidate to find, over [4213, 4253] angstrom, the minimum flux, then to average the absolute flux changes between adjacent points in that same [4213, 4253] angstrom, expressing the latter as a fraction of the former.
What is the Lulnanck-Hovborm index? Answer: 0.117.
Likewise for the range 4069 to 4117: 0.121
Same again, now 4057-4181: 0.083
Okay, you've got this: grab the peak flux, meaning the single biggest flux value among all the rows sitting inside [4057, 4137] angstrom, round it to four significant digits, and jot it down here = 4.759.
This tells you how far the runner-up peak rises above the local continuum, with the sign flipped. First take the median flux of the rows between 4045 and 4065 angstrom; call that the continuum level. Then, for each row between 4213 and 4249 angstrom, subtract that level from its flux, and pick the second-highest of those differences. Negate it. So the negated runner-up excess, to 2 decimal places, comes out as -0.27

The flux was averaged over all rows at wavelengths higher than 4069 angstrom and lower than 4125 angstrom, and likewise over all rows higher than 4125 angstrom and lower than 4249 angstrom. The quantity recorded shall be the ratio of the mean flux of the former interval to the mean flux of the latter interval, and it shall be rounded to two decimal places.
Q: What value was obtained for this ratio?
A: 1.01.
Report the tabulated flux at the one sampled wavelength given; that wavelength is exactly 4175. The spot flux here 4.145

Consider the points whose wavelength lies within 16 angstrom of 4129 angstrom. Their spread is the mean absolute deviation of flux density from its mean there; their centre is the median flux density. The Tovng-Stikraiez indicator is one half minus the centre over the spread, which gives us -31.6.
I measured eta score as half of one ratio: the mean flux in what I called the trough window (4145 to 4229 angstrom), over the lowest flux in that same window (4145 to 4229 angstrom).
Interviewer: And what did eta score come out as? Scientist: 0.669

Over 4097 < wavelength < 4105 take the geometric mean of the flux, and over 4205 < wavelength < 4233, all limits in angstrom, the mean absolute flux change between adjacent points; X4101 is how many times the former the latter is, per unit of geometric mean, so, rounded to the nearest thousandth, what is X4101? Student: 0.138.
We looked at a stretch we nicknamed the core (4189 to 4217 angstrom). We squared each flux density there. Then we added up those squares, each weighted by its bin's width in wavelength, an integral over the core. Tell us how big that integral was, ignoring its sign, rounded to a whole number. 514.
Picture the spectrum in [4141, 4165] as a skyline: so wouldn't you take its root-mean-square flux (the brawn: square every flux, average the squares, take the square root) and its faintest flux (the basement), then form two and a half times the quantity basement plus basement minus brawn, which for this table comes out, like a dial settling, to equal 9.9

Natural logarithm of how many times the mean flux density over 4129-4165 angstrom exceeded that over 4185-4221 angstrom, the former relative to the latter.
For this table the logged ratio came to 0.028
